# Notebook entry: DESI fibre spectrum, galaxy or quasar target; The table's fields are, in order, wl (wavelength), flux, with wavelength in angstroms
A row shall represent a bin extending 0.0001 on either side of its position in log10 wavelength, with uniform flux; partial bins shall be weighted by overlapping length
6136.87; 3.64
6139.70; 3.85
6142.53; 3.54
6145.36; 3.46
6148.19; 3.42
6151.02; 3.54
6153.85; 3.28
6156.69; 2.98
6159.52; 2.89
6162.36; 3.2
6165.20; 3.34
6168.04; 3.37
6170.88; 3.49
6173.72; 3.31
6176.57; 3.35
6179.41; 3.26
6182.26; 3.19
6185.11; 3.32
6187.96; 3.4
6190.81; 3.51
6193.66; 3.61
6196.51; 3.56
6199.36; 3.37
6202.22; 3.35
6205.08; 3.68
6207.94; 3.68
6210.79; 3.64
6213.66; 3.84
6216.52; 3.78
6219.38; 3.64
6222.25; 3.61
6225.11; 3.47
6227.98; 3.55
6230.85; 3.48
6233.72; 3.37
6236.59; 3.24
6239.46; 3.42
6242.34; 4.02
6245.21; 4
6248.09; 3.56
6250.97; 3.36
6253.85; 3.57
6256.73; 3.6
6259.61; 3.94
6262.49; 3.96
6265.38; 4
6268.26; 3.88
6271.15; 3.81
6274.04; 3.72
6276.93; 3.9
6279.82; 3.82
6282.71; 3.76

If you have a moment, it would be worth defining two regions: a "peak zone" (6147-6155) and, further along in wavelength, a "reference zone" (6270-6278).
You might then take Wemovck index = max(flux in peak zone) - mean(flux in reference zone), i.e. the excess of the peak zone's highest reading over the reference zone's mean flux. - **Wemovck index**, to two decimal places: -0.27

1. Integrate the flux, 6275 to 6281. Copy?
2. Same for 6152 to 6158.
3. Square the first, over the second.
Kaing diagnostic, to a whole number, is 28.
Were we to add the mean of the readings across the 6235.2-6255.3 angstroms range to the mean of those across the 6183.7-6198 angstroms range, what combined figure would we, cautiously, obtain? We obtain 7.08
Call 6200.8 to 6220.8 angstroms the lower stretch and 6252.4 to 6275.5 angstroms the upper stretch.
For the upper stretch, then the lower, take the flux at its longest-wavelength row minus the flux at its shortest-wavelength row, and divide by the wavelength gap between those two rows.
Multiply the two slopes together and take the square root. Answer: 0.011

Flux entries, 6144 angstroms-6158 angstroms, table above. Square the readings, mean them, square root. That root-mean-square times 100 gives 334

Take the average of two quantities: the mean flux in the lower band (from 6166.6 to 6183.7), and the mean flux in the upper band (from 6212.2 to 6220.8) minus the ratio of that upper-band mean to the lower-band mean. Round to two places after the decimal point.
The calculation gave 2.98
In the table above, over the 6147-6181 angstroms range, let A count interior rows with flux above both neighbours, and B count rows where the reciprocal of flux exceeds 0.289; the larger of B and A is 10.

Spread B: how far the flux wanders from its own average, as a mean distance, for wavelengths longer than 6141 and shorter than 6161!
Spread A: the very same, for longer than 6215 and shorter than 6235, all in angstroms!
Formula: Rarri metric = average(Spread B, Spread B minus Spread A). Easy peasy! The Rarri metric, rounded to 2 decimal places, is 0.16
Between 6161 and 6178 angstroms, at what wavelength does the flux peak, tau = 6170.88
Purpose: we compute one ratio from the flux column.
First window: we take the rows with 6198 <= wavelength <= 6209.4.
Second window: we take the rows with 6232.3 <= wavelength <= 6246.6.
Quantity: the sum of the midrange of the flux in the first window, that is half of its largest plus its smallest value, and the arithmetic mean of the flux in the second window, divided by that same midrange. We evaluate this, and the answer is 2.03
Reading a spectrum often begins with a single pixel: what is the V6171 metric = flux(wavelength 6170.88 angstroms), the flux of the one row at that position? 3.49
